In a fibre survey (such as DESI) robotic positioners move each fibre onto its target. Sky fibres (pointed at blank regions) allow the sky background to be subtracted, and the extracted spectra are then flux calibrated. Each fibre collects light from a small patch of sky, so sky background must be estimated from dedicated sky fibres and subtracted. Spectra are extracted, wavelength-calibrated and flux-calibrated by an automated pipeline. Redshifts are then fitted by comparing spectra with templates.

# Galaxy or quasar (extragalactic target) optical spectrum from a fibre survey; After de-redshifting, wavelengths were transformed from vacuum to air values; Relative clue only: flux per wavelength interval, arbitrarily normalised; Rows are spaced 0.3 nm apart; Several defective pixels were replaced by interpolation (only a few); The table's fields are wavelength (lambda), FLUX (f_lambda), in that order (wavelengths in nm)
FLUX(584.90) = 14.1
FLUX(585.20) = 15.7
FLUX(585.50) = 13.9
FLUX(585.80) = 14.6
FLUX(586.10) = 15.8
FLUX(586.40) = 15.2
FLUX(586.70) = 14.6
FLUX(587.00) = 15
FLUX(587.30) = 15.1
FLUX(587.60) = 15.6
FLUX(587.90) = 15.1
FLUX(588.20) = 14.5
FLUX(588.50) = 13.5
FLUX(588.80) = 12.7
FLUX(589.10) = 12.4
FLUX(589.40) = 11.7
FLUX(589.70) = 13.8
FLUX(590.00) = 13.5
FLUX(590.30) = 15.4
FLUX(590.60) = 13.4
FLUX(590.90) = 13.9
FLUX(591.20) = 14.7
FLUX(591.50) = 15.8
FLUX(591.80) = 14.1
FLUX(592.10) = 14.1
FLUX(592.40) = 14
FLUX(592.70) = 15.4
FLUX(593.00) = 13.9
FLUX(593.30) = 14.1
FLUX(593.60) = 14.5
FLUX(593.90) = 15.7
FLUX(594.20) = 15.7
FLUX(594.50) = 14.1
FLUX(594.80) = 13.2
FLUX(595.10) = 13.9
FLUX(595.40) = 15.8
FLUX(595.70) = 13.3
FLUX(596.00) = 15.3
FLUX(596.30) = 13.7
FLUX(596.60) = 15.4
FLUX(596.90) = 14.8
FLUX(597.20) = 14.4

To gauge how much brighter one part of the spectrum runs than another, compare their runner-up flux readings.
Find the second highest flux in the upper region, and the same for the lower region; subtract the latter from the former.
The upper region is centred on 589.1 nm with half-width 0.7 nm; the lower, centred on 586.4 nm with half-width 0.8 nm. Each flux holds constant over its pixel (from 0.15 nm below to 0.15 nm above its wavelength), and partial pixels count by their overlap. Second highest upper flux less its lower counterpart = -2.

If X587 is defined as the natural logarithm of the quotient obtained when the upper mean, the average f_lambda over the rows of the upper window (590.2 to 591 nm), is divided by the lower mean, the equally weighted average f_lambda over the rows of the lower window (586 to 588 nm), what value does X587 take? -0.07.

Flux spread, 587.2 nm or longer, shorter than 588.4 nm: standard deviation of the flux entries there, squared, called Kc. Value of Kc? 0.2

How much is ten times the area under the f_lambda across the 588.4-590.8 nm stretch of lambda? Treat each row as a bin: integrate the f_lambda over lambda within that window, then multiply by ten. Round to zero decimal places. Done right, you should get 319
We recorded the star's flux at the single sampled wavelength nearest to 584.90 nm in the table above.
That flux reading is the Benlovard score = 14.1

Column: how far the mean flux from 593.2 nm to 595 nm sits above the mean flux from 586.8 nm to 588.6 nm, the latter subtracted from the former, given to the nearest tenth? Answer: -0.3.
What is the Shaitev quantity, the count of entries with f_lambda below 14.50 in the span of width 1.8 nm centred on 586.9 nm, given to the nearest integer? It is 0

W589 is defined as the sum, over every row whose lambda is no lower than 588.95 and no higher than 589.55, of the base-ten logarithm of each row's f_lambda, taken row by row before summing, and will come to 2.2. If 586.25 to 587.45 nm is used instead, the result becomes 4.7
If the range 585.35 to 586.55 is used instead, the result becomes 4.7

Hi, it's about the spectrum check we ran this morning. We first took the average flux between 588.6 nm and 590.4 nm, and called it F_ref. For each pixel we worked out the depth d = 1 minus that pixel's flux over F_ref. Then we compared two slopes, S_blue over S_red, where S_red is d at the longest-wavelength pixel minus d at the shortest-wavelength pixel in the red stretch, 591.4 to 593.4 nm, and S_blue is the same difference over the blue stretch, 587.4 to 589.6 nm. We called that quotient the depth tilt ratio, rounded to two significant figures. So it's 2.3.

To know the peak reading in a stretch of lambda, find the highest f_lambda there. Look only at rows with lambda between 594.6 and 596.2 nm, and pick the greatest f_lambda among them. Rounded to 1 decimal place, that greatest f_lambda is 15.8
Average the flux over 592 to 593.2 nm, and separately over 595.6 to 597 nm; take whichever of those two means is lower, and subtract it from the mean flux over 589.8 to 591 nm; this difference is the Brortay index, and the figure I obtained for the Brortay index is -0.3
